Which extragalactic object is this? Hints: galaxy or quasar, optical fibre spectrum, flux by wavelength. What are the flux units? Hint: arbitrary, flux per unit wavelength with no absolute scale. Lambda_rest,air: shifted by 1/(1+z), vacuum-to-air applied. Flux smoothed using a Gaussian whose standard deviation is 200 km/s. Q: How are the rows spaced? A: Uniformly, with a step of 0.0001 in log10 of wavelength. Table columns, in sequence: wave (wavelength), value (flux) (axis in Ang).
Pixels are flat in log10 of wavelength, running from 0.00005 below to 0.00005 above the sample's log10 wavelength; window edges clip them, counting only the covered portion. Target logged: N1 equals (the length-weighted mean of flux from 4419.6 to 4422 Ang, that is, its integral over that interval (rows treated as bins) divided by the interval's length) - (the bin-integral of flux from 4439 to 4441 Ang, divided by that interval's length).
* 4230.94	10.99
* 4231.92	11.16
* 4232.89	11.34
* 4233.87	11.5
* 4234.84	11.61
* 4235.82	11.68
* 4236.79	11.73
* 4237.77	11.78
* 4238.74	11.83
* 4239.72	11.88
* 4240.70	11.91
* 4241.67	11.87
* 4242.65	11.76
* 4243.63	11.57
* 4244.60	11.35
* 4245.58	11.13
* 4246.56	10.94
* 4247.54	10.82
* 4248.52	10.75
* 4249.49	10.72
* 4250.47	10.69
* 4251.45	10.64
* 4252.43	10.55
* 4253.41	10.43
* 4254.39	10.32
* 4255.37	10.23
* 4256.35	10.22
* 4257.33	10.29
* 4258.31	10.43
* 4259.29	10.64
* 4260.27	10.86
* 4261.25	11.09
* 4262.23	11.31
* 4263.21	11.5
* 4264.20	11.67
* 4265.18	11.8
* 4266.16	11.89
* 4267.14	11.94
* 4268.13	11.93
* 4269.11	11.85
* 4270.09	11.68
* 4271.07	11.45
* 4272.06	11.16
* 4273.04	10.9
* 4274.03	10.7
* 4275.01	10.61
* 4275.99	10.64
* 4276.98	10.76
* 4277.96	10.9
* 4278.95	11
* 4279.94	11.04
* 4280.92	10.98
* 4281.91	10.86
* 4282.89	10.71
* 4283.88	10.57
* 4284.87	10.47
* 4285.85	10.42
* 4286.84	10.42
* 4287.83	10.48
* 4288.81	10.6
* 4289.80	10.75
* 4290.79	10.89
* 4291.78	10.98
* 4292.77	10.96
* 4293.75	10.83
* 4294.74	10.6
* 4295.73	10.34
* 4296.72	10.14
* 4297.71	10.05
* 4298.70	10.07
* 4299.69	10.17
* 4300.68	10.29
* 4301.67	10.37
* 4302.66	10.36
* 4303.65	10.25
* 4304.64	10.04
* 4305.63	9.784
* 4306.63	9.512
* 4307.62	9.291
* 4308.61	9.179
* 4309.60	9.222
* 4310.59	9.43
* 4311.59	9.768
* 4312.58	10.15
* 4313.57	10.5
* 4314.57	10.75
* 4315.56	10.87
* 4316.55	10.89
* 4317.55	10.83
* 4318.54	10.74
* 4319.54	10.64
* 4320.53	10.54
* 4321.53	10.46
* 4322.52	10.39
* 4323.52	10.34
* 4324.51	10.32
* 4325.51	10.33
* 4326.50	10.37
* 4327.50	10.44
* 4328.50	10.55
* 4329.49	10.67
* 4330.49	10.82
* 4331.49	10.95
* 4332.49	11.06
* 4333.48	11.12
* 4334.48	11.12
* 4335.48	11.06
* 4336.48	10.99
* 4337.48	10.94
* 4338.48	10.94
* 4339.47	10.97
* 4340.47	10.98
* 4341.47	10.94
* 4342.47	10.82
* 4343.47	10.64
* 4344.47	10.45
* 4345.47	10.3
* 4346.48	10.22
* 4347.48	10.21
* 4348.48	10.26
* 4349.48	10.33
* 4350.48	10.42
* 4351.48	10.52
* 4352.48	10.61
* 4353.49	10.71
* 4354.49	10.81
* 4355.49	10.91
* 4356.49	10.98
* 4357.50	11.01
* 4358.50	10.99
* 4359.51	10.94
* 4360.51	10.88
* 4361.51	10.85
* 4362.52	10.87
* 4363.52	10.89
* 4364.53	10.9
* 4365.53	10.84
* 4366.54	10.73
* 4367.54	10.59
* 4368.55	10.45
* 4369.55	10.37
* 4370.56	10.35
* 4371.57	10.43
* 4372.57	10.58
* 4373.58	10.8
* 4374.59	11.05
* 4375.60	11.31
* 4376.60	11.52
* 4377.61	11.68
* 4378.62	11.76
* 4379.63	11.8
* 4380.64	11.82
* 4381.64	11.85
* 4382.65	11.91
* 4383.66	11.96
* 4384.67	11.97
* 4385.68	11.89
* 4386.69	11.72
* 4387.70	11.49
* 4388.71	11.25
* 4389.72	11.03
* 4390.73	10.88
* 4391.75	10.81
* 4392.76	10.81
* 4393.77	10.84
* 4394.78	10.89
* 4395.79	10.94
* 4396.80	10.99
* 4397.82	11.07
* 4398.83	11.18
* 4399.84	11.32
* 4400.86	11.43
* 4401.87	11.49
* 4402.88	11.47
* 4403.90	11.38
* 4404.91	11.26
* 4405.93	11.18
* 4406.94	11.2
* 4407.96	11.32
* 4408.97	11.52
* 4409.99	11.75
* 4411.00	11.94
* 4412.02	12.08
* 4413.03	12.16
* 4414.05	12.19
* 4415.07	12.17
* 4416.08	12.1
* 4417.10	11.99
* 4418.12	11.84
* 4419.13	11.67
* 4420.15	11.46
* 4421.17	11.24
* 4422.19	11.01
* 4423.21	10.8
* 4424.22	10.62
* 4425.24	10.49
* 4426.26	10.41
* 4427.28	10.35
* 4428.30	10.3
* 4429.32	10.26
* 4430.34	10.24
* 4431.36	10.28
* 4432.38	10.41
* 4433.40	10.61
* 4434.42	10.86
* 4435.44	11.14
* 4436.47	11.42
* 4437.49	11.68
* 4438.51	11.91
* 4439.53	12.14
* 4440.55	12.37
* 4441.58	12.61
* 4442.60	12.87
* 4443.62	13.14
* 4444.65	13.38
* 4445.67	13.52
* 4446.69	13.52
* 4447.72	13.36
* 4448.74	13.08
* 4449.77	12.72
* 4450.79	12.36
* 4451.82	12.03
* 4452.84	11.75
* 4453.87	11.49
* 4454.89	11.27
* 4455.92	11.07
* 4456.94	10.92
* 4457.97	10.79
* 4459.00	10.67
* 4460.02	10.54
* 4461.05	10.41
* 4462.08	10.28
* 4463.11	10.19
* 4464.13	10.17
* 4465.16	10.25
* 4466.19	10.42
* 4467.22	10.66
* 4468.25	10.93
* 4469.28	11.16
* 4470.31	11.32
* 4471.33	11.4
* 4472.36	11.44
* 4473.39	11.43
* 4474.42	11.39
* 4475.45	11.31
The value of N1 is -1.0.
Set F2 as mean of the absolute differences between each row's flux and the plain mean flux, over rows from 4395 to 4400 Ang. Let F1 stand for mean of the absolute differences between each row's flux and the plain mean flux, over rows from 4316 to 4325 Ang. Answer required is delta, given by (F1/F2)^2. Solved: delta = 2.26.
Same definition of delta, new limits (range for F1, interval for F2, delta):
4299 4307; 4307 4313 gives 0.63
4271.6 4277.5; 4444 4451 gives 0.19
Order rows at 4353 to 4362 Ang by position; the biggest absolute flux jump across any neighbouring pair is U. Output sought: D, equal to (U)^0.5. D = 0.32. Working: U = 0.100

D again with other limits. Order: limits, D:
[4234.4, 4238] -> 0.26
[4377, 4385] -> 0.28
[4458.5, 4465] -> 0.36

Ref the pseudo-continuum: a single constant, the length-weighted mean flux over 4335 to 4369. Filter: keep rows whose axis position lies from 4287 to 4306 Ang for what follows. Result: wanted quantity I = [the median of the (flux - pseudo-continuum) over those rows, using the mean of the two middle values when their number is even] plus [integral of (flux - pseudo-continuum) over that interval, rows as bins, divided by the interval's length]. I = -0.7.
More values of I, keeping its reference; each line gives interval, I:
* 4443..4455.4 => 4.1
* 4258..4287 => 0.6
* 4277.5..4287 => 0.1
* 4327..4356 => 0.1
